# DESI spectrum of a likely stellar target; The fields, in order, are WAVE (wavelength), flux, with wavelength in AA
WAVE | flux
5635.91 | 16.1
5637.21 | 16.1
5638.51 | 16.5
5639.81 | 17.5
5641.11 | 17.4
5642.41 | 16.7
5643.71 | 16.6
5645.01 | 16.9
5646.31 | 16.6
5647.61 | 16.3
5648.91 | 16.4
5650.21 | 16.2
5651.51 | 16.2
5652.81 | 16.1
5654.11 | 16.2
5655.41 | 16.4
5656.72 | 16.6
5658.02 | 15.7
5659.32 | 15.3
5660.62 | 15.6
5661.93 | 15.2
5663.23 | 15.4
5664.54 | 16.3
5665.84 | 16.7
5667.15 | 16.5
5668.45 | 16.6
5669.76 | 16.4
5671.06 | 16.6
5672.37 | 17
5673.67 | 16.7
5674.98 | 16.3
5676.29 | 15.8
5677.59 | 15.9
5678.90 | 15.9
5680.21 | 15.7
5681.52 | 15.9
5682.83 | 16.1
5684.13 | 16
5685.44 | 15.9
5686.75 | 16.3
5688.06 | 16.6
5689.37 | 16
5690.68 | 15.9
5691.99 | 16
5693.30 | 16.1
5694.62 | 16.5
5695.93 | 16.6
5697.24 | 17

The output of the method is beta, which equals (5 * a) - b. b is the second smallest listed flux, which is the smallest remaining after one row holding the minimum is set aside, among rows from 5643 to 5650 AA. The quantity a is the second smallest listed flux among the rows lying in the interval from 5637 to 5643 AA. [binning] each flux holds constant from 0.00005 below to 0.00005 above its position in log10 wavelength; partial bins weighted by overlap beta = 66.1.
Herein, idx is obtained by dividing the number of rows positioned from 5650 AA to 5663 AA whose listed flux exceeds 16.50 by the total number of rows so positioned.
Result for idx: 0.1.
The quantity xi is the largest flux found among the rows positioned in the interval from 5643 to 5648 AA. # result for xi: 16.9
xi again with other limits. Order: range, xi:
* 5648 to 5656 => 16.4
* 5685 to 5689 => 16.6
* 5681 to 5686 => 16.1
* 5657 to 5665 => 16.3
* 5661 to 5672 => 16.7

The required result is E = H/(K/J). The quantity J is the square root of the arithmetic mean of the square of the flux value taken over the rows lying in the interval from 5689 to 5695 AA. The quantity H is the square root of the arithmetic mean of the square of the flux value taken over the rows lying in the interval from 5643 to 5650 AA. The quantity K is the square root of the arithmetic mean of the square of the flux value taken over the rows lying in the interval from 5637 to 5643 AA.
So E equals 15.8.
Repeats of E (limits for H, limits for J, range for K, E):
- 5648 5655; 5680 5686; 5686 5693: 16.0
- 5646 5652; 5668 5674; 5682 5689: 16.8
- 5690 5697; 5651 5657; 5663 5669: 16.2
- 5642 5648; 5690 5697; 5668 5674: 16.2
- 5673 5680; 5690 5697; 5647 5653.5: 16.1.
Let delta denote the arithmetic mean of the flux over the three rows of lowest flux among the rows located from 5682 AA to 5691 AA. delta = 15.9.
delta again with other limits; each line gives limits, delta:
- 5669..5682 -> 15.8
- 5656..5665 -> 15.3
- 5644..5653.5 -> 16.2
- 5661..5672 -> 15.6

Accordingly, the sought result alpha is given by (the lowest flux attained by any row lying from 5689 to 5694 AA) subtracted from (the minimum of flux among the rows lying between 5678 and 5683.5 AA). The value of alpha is -0.20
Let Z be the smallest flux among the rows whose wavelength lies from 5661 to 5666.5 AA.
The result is 15.2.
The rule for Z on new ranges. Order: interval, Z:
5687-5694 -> 15.9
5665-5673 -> 16.4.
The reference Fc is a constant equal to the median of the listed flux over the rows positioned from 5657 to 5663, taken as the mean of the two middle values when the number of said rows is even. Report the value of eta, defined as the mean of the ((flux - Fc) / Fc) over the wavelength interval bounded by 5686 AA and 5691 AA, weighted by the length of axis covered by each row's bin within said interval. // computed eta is 0.05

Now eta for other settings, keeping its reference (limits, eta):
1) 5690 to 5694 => 0.04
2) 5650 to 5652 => 0.05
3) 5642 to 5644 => 0.08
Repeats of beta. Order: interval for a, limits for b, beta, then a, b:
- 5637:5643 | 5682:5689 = 66.5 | 16.5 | 16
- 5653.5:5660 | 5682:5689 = 62.5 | 15.7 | 16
